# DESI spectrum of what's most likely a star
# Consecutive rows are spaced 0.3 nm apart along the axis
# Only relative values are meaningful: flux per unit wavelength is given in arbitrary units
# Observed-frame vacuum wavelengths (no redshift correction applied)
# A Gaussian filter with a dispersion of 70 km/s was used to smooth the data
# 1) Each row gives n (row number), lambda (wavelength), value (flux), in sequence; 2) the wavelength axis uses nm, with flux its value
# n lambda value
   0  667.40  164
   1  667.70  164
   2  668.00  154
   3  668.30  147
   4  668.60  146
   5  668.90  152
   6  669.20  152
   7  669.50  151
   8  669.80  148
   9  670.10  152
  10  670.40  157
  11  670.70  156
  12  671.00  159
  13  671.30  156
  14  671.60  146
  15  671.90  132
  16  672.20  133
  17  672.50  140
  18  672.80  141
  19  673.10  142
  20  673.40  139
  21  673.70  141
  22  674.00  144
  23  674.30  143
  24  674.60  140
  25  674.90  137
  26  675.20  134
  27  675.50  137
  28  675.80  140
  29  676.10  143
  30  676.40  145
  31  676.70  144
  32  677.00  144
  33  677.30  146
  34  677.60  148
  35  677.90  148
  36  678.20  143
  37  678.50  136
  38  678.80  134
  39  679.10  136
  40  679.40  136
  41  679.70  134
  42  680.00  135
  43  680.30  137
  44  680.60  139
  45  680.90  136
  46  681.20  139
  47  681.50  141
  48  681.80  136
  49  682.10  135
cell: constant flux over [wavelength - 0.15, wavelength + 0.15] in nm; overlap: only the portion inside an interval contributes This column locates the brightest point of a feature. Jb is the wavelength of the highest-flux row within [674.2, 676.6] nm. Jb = 676.40 nm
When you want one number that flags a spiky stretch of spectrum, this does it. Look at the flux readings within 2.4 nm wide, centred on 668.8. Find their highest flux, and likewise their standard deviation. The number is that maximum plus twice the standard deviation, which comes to 175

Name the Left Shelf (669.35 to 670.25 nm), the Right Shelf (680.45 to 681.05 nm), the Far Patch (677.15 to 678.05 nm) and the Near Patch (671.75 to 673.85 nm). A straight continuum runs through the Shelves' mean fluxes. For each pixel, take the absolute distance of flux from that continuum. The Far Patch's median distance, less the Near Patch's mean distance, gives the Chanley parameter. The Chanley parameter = -1.7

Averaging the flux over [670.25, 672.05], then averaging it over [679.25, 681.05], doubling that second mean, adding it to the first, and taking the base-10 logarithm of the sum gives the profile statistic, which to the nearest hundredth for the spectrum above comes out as 2.63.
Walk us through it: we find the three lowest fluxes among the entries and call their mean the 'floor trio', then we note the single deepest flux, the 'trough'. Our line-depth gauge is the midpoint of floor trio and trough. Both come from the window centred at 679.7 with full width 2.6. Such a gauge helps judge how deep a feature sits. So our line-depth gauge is 134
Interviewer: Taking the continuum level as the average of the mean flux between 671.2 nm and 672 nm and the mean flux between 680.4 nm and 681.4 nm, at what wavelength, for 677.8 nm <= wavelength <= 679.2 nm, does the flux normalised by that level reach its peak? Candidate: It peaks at 677.90 nm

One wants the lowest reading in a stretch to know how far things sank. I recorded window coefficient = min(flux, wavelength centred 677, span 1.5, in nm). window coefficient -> 144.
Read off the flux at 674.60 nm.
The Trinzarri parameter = 140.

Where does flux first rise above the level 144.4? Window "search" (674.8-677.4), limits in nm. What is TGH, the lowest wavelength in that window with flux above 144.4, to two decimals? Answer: 676.40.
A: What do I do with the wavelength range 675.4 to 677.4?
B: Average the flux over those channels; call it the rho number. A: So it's 143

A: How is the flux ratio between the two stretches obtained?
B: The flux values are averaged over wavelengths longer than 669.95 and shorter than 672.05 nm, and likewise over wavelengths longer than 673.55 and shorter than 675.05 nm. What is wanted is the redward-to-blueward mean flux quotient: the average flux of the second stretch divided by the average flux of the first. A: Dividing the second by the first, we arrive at 0.93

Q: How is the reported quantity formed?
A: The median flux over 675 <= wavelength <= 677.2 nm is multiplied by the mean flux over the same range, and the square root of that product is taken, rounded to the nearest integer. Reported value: 142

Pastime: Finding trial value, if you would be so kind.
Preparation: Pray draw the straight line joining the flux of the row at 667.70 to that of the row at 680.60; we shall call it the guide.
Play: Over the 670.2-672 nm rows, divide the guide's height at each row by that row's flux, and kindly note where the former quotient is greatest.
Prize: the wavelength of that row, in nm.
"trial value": 671.90 nm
